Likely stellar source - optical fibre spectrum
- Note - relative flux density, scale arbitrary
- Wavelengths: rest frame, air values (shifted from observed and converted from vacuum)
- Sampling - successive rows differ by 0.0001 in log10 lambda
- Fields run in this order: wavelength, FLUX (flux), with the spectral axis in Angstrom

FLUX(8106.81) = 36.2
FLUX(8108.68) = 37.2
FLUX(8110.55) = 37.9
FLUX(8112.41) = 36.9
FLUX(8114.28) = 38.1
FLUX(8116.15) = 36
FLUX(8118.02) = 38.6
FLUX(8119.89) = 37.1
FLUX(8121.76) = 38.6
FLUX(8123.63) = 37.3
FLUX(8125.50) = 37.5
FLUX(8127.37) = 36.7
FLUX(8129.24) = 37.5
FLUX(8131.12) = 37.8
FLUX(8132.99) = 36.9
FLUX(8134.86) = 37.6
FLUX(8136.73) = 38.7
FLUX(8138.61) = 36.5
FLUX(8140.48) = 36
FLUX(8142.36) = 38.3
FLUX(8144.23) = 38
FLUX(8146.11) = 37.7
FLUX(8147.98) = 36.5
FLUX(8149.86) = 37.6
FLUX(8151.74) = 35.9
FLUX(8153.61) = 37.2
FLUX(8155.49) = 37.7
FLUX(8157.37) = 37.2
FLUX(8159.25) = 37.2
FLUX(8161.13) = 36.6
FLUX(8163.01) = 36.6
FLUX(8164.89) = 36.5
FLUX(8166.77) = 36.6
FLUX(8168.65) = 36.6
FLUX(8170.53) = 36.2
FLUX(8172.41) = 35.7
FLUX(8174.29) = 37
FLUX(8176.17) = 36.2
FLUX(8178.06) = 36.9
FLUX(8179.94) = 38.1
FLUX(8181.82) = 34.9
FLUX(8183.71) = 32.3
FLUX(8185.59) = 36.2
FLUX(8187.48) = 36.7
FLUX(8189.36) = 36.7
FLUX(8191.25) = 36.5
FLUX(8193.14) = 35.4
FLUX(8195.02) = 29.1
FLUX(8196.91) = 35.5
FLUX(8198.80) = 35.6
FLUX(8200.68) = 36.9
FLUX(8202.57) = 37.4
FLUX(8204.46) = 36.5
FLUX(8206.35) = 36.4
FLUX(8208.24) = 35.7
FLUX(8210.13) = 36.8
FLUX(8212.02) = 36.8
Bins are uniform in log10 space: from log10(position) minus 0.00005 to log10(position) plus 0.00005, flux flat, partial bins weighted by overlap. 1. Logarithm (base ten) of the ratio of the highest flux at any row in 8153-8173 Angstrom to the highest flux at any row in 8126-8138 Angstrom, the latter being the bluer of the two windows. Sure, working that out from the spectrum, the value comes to -0.011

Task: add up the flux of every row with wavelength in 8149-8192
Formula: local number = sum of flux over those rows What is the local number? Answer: 839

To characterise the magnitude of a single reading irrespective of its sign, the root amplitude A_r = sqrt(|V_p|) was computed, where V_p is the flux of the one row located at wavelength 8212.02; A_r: 6.07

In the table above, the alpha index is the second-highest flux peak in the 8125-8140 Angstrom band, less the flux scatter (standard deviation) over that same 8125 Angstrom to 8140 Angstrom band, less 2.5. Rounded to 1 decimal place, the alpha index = 34.6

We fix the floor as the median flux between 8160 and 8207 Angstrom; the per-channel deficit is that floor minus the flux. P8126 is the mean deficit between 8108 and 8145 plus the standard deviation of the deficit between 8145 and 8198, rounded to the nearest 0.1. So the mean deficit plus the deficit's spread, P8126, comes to 0.8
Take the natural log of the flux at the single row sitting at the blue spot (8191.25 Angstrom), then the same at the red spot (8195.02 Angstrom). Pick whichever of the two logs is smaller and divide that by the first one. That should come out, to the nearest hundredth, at 0.94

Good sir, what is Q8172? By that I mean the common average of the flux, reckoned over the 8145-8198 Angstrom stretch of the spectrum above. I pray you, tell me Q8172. 36.2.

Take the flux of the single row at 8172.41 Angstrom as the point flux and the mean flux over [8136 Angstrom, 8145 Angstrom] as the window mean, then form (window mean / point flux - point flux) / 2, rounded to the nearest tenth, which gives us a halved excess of -17.3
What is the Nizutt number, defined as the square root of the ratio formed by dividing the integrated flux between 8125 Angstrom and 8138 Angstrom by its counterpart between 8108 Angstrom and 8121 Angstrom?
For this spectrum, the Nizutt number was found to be 1.00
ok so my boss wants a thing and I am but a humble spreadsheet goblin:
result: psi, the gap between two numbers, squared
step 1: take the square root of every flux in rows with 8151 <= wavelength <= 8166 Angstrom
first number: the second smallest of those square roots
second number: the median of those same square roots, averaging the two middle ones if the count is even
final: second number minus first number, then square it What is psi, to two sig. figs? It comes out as 0.0011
